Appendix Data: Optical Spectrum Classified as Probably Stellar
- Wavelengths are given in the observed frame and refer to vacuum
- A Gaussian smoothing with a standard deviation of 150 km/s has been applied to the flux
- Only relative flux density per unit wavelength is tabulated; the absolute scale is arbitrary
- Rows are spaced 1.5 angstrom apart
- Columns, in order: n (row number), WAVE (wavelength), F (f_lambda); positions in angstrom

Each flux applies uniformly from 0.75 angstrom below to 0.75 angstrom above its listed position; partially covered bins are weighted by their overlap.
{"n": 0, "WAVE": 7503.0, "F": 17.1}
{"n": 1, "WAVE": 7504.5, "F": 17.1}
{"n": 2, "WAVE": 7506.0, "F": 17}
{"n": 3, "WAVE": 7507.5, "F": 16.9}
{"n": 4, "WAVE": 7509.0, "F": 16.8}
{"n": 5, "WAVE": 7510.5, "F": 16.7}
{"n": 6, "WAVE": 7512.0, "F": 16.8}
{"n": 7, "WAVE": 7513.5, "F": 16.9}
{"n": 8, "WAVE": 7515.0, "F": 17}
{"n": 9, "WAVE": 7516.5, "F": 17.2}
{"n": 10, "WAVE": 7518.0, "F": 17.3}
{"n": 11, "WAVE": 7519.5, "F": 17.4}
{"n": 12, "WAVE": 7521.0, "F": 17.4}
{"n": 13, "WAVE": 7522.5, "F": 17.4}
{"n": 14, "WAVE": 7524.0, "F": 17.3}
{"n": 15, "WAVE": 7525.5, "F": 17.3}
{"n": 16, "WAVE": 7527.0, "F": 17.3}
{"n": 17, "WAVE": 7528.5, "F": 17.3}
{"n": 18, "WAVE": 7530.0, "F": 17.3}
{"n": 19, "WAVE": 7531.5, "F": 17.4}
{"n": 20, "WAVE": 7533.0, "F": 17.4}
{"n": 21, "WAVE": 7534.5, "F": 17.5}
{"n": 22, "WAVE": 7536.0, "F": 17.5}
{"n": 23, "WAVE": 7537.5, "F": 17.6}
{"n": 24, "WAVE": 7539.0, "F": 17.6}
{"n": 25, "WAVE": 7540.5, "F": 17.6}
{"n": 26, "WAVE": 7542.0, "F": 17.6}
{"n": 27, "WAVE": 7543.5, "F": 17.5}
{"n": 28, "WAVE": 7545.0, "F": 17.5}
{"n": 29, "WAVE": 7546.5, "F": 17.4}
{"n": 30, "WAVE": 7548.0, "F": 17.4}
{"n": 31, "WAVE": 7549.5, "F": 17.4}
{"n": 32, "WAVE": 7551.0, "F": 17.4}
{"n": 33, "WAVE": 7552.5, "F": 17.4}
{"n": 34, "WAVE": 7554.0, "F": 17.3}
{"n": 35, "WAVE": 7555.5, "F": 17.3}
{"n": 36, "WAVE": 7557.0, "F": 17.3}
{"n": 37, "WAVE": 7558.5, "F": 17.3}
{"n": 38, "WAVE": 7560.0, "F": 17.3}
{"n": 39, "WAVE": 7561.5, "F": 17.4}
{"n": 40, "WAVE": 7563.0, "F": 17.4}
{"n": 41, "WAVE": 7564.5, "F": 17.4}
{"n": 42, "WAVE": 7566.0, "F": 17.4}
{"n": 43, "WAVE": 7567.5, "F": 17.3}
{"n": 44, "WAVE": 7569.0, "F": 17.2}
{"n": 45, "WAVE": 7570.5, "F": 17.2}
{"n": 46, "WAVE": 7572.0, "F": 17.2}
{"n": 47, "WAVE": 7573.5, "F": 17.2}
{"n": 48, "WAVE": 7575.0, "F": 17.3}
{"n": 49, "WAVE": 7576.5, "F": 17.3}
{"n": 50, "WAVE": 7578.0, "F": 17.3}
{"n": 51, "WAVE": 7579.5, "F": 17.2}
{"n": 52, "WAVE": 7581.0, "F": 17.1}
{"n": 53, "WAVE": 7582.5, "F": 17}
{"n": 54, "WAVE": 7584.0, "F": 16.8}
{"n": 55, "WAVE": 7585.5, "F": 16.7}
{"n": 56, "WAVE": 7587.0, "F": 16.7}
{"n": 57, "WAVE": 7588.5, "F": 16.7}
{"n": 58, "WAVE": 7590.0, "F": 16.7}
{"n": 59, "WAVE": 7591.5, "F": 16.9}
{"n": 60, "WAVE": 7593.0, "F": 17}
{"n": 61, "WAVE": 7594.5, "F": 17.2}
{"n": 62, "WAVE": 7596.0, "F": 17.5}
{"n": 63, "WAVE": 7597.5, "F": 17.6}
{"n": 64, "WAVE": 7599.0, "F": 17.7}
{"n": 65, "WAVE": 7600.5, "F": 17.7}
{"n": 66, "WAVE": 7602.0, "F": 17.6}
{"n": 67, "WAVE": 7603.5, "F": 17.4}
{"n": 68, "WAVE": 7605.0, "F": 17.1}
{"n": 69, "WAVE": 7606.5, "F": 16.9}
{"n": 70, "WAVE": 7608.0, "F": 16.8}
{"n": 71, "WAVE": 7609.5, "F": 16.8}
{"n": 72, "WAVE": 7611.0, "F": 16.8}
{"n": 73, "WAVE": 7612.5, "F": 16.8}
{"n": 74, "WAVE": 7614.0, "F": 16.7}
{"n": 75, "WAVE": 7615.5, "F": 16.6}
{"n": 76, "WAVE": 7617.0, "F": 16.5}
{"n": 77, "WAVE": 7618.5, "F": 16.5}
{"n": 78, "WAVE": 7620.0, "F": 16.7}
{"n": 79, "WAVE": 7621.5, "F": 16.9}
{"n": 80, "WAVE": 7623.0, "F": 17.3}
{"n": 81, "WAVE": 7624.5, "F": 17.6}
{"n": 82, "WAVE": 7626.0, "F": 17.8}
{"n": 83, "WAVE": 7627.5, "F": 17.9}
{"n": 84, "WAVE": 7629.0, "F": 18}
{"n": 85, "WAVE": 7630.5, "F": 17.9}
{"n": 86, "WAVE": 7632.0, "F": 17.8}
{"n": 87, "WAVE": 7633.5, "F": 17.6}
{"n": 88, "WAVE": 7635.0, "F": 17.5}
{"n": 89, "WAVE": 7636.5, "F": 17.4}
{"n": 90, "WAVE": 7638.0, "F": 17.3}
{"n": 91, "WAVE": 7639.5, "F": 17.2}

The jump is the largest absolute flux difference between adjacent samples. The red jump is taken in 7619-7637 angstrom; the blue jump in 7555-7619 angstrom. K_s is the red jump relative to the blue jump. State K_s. 1.3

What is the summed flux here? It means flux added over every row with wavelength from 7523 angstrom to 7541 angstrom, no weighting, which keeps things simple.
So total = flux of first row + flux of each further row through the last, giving 209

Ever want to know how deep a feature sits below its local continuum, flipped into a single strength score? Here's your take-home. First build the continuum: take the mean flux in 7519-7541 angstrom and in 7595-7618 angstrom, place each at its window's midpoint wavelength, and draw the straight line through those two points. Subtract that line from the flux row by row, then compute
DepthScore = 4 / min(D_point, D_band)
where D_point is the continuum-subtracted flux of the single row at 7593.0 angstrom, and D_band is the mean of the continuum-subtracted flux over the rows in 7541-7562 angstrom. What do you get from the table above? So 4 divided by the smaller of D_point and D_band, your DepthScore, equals -26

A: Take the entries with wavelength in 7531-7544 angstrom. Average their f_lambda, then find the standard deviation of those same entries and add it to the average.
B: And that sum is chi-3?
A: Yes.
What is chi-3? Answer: 17.6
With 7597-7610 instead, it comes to 17.7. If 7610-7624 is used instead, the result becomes 17.0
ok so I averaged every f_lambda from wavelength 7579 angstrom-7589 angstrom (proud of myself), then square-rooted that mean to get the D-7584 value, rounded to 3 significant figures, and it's 4.11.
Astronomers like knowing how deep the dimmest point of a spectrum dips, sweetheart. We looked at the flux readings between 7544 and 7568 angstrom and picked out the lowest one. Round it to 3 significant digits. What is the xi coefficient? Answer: 17.3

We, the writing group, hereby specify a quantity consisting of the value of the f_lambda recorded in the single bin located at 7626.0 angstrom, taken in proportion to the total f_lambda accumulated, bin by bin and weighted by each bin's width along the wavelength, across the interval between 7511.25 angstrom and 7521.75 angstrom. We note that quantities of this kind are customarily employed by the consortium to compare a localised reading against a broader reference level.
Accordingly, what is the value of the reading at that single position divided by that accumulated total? 0.0989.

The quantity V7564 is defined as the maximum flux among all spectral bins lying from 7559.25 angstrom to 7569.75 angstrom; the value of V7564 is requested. 17.4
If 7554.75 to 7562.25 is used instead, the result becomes 17.4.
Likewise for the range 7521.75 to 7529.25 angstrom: 17.4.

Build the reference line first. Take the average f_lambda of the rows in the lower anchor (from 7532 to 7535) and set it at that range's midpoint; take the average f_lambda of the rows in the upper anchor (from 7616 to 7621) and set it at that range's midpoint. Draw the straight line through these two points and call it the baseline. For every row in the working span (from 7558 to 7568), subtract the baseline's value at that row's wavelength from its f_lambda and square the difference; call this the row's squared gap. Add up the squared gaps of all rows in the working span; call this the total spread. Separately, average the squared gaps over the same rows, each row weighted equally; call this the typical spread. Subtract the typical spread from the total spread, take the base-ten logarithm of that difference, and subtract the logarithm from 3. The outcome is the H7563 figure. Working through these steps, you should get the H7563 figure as 3.53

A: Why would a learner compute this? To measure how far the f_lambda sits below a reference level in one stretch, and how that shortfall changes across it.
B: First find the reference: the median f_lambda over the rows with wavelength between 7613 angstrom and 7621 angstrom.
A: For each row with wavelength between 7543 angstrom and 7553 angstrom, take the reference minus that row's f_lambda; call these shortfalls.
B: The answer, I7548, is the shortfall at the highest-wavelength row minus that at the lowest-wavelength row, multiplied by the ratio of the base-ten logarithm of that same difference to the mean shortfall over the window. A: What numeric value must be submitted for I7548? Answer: 0.12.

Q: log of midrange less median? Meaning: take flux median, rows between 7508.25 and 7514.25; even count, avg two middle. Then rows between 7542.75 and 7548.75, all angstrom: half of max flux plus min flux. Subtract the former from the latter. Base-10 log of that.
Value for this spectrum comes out -0.19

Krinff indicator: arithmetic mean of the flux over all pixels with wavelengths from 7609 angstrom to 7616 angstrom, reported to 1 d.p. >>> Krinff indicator 16.7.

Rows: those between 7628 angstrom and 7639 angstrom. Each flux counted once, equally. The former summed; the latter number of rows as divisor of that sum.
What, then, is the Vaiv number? 17.64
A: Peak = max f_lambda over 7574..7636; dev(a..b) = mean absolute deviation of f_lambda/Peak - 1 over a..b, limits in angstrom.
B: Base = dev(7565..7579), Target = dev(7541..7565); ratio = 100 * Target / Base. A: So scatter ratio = 99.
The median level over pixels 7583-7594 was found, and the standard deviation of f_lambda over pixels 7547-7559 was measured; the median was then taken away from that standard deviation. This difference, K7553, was -16.65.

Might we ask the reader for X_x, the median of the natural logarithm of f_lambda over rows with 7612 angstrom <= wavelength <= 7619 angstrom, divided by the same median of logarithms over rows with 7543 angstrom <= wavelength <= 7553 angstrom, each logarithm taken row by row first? 0.98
